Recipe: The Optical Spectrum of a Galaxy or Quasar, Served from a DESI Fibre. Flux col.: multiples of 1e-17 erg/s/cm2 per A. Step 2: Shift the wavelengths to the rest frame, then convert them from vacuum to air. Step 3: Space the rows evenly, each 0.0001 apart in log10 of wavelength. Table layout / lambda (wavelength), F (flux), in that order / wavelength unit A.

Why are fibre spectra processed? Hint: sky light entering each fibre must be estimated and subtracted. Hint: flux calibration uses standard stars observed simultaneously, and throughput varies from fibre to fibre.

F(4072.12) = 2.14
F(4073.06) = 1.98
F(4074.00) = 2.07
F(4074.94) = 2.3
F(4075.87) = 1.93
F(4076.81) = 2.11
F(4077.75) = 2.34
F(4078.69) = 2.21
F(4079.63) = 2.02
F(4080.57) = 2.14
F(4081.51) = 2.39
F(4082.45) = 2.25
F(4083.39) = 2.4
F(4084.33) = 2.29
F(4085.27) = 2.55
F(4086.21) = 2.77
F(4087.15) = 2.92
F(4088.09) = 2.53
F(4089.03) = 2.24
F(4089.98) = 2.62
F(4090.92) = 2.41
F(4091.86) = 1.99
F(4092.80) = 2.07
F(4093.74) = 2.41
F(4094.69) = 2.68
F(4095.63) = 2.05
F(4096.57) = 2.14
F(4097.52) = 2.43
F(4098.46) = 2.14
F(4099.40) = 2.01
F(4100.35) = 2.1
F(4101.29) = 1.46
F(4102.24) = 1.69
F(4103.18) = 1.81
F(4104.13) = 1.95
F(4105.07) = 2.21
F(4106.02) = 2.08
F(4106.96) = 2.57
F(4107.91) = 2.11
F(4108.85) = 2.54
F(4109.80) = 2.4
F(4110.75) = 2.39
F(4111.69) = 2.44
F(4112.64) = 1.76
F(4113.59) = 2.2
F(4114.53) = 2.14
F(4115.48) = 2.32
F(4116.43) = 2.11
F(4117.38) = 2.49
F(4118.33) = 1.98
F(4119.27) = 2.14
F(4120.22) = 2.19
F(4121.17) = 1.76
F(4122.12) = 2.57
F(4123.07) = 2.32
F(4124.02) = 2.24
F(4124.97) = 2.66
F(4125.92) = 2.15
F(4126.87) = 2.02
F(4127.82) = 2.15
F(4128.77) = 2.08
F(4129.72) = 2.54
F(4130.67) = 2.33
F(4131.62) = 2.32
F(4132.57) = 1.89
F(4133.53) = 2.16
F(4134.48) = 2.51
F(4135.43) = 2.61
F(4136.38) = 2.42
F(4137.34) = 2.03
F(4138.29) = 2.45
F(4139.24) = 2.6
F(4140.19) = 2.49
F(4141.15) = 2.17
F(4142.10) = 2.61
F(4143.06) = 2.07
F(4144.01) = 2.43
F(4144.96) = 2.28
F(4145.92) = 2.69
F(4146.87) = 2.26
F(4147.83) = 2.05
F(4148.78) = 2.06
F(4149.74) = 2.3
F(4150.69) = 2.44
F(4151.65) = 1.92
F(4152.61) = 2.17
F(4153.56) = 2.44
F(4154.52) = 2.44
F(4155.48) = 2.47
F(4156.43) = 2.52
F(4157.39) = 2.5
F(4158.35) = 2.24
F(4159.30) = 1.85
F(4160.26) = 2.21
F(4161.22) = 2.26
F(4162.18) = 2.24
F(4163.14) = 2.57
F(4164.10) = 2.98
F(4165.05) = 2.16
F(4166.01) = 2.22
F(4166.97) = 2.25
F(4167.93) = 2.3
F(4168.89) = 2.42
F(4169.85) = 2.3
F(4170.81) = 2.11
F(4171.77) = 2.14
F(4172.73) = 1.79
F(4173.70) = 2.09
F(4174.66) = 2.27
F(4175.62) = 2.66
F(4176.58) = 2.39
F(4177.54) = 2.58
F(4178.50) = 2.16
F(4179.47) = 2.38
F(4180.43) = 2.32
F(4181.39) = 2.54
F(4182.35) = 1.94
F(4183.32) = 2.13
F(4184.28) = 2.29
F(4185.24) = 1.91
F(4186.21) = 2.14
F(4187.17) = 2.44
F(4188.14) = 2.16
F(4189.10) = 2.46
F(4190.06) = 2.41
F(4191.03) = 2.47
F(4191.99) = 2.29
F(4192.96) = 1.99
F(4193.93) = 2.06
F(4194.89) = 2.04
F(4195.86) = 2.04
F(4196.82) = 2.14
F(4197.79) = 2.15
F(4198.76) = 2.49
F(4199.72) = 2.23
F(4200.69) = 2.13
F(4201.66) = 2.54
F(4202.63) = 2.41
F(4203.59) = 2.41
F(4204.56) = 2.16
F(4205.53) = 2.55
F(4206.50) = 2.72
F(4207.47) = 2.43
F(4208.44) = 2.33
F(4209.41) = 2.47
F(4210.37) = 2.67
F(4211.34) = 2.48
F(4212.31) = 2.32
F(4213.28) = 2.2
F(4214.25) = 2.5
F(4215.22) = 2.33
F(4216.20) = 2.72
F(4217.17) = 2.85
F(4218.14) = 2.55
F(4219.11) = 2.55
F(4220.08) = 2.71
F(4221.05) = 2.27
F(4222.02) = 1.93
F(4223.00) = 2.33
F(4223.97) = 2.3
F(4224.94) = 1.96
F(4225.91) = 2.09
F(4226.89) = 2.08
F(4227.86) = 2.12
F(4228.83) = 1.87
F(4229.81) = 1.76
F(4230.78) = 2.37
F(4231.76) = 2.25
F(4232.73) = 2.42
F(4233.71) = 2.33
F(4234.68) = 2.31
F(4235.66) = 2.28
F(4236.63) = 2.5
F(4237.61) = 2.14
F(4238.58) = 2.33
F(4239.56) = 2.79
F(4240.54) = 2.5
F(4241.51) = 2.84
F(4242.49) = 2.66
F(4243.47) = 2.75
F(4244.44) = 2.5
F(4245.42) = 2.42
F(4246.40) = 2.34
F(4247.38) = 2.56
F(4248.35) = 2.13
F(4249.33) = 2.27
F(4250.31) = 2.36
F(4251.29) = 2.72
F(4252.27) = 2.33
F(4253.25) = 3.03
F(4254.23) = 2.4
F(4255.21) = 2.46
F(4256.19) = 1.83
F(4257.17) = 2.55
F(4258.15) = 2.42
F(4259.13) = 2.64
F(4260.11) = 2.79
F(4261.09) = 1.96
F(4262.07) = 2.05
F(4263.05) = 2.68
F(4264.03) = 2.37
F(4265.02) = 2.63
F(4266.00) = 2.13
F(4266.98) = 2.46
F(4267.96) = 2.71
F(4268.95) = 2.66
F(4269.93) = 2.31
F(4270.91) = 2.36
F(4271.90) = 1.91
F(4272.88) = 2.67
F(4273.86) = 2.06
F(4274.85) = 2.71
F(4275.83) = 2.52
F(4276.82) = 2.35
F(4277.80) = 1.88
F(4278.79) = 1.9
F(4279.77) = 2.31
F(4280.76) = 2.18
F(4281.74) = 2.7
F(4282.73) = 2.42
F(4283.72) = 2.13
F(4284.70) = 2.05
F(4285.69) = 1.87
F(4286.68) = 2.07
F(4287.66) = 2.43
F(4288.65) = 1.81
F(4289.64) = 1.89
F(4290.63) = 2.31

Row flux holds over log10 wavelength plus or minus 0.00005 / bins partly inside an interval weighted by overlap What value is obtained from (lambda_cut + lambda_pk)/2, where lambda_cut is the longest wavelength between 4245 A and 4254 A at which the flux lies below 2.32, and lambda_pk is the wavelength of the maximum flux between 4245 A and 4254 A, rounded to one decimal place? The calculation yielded 4251.3 A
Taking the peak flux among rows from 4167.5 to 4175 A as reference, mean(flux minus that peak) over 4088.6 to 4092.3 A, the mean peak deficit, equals -0.10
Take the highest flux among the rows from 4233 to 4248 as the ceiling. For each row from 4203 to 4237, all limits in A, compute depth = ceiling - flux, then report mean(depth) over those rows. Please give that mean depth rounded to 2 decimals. 0.49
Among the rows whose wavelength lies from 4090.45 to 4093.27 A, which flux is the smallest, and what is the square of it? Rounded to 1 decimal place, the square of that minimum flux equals 4.0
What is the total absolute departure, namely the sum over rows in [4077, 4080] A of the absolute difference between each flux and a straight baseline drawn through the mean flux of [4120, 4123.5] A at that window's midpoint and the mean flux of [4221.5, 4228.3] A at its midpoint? 0.36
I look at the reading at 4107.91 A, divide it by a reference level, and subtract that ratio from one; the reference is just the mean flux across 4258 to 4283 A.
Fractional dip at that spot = 0.112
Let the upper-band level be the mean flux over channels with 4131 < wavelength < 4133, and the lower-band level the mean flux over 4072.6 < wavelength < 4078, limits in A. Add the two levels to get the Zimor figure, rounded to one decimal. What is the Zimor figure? 4.2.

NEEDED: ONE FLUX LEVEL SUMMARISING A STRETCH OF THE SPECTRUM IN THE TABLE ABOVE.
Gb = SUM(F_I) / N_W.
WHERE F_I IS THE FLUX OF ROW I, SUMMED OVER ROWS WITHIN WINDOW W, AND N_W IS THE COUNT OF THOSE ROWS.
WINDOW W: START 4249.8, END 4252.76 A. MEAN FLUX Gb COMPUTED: 2.47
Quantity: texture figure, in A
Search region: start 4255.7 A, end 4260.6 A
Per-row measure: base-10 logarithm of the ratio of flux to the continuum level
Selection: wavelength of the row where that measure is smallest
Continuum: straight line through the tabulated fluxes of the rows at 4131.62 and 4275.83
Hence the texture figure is 4256.19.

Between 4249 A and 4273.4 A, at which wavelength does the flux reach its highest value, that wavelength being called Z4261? 4253.25 A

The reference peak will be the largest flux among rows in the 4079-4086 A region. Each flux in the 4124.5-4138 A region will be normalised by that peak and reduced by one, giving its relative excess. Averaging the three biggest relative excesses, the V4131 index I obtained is 0.021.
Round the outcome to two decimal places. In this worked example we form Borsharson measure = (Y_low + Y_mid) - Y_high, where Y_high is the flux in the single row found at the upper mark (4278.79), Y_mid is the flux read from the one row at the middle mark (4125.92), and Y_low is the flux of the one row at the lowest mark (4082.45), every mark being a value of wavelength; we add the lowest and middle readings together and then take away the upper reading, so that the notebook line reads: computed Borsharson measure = 2.50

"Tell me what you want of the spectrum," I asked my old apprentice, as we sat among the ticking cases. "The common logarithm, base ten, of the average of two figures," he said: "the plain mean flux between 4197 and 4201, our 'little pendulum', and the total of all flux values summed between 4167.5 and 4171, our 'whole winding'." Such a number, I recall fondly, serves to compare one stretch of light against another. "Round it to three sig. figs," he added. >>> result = 0.755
